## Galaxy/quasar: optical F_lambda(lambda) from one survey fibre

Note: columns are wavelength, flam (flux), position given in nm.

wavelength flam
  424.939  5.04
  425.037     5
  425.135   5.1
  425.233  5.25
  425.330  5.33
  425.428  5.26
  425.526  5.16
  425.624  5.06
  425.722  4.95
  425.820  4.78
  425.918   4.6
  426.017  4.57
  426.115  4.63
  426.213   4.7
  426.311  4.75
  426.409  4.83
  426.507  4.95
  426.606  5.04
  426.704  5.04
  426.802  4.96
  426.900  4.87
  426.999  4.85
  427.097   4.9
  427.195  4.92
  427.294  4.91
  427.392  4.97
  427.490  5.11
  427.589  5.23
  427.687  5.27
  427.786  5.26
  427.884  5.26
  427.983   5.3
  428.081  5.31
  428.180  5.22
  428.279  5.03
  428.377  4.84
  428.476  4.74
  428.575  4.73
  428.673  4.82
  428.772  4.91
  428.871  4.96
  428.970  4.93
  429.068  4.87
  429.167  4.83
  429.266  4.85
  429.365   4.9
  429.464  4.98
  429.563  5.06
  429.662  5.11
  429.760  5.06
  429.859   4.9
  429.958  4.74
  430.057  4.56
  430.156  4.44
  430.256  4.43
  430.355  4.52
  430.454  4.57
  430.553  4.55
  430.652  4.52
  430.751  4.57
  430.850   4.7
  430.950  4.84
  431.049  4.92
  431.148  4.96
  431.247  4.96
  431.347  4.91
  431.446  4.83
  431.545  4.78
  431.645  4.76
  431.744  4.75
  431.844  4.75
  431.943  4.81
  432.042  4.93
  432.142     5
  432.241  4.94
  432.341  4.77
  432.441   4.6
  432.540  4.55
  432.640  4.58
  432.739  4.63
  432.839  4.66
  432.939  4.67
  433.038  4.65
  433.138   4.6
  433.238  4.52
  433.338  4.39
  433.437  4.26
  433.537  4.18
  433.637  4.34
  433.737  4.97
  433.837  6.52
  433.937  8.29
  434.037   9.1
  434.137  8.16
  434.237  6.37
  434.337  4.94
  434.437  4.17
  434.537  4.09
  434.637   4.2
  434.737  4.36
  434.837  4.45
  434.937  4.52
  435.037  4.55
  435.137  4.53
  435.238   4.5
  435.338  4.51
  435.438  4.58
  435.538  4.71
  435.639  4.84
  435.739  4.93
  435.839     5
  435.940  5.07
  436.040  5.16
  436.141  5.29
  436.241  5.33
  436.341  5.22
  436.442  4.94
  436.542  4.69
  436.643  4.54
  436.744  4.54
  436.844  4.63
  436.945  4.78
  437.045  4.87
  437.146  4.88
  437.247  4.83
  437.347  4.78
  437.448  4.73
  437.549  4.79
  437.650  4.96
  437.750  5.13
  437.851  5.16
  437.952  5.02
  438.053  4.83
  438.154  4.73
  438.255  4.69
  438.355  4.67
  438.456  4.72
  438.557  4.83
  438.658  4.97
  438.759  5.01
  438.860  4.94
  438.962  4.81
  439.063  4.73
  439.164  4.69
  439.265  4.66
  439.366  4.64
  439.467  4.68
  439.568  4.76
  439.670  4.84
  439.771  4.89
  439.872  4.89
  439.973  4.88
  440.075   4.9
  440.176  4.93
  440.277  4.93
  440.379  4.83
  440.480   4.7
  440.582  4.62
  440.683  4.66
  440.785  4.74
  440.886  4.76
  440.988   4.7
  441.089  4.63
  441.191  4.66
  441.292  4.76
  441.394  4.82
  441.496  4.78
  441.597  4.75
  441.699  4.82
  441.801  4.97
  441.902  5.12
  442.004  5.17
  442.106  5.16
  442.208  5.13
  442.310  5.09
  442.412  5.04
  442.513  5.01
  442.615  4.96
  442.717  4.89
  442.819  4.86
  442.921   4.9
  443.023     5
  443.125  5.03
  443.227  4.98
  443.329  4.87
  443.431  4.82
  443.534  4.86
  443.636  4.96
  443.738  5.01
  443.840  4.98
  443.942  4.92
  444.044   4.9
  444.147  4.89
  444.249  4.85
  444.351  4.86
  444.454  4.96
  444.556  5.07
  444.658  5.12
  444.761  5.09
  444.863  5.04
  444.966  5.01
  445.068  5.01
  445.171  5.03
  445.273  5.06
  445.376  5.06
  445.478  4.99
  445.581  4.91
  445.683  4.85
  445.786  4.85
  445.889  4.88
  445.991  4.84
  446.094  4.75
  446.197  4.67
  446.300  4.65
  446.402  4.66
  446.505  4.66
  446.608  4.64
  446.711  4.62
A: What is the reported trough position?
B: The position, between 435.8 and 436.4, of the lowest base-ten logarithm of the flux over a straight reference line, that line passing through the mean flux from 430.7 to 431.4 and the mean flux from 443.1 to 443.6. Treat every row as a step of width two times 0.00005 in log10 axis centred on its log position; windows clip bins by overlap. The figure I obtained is 435.839 nm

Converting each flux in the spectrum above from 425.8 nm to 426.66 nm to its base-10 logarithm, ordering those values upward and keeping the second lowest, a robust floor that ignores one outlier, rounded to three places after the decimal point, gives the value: 0.663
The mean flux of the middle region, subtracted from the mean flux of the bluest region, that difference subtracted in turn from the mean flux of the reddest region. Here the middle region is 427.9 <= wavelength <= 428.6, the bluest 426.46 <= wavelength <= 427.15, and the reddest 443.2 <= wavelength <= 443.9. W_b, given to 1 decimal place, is 5.0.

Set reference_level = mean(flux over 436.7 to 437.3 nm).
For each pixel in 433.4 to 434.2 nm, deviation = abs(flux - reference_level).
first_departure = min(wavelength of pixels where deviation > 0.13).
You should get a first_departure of 433.437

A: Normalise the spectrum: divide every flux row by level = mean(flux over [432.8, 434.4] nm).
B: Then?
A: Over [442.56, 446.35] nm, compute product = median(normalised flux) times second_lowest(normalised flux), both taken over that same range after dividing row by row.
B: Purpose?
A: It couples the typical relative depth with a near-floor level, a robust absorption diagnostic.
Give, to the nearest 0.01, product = 0.75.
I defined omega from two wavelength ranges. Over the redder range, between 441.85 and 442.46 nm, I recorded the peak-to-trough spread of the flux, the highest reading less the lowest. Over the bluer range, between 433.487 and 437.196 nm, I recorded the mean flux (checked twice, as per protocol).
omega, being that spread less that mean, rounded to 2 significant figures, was -5.0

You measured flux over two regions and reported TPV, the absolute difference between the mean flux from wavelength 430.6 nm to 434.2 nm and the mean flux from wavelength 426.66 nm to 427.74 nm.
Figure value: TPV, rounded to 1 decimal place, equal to 0.1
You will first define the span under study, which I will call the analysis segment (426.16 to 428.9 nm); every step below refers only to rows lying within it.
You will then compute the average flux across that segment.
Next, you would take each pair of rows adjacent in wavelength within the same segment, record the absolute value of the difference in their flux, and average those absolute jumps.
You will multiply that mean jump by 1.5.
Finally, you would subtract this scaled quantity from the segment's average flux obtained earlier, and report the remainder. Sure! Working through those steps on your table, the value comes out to 4.9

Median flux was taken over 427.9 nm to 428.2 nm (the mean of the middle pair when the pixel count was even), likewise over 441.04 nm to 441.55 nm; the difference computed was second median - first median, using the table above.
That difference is -0.54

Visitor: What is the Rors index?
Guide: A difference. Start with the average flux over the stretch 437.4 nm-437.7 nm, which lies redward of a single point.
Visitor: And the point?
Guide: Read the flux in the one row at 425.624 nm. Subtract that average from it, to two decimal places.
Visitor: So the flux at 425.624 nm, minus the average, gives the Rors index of 0.23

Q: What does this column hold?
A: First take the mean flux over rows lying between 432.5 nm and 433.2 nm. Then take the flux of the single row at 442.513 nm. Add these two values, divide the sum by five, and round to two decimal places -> 1.93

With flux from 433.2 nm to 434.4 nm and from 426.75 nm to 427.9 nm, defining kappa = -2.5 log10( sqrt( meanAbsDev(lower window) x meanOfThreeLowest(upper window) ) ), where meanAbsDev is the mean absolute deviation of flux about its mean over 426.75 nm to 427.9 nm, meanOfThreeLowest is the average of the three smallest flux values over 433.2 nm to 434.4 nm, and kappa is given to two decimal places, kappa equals 0.23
